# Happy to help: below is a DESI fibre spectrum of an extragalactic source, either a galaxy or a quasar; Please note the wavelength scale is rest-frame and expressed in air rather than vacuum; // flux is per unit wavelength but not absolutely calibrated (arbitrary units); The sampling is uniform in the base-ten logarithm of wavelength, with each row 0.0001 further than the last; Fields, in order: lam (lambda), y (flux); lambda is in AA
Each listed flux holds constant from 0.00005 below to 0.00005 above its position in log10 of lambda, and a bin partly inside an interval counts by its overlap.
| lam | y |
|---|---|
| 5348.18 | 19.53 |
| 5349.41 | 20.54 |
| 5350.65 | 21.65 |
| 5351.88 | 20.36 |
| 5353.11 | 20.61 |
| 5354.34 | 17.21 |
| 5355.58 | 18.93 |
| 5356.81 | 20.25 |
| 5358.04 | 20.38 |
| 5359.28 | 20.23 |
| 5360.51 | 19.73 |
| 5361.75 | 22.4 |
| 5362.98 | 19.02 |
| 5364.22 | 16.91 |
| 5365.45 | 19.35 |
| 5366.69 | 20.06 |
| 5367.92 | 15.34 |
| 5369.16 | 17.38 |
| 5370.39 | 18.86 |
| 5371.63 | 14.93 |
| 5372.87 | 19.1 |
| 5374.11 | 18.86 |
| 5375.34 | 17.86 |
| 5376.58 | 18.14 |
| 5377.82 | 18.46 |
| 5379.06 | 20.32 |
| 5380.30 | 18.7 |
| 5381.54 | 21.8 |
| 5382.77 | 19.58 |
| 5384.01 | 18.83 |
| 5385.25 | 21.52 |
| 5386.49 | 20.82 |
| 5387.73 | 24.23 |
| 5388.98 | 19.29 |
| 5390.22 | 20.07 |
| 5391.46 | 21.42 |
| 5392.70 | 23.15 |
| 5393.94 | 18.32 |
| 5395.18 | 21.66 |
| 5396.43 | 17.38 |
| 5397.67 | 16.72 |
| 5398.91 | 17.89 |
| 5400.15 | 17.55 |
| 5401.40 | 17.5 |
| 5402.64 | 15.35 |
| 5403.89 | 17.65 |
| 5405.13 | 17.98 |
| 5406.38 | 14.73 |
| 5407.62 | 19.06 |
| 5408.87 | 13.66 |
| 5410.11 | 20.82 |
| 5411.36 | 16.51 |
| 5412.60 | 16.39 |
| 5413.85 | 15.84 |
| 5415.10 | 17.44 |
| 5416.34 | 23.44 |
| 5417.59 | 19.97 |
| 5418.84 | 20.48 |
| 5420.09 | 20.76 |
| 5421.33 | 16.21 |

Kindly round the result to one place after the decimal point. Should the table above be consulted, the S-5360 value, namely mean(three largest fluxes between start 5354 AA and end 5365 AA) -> 21.0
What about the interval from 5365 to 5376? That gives 19.5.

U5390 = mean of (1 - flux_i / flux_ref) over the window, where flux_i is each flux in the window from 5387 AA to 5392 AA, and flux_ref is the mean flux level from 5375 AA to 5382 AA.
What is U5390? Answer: -0.11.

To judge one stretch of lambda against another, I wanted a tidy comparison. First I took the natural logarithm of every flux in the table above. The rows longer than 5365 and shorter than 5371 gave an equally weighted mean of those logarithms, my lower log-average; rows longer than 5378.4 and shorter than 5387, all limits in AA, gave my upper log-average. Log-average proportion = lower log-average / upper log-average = 0.96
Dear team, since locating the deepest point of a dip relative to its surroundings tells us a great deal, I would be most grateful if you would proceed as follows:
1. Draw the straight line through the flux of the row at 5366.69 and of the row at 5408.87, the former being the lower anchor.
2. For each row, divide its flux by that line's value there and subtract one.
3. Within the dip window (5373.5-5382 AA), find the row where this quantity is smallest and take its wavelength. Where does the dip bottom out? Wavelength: 5375.34 AA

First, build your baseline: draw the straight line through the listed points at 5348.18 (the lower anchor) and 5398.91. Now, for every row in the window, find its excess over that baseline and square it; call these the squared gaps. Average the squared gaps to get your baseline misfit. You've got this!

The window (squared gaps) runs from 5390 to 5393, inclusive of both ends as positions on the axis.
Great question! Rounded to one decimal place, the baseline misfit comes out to 13.3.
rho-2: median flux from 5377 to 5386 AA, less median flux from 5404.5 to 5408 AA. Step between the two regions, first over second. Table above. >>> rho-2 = 1.6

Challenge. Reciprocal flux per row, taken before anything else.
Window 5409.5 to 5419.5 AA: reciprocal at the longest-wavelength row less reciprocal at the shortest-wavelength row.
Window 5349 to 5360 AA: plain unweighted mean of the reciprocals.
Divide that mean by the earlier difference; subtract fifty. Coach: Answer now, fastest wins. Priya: 13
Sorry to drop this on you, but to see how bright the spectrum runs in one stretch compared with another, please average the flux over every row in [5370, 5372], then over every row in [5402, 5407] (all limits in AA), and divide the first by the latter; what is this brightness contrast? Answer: 1.03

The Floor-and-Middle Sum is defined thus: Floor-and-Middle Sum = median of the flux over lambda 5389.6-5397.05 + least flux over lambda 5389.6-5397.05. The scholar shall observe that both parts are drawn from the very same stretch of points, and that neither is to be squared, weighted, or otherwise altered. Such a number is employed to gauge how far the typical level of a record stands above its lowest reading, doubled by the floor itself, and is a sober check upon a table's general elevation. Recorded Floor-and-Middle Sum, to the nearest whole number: 38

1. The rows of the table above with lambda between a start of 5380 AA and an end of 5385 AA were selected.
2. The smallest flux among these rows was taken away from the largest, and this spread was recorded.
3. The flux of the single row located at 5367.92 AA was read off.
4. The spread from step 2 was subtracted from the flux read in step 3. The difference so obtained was 12.2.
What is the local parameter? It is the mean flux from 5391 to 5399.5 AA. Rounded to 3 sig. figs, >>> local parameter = 19.5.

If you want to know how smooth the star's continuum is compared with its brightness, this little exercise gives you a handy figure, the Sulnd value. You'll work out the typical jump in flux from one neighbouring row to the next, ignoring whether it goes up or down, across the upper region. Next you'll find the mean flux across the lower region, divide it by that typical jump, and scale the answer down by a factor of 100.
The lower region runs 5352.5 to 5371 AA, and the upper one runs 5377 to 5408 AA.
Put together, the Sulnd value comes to 0.088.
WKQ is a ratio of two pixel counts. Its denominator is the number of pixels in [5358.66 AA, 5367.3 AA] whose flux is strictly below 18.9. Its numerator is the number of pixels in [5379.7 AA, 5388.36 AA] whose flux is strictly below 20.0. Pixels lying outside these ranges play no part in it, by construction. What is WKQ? 3.0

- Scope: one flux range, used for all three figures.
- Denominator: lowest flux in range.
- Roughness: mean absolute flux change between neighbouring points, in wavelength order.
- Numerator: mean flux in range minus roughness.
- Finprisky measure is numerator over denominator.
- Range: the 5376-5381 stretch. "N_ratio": 0.97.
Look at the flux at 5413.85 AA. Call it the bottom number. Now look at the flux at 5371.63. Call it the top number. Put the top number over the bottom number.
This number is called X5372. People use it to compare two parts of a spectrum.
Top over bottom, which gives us 0.94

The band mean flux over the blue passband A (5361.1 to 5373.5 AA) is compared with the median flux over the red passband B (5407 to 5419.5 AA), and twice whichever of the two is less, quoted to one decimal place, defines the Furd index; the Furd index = 36.5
